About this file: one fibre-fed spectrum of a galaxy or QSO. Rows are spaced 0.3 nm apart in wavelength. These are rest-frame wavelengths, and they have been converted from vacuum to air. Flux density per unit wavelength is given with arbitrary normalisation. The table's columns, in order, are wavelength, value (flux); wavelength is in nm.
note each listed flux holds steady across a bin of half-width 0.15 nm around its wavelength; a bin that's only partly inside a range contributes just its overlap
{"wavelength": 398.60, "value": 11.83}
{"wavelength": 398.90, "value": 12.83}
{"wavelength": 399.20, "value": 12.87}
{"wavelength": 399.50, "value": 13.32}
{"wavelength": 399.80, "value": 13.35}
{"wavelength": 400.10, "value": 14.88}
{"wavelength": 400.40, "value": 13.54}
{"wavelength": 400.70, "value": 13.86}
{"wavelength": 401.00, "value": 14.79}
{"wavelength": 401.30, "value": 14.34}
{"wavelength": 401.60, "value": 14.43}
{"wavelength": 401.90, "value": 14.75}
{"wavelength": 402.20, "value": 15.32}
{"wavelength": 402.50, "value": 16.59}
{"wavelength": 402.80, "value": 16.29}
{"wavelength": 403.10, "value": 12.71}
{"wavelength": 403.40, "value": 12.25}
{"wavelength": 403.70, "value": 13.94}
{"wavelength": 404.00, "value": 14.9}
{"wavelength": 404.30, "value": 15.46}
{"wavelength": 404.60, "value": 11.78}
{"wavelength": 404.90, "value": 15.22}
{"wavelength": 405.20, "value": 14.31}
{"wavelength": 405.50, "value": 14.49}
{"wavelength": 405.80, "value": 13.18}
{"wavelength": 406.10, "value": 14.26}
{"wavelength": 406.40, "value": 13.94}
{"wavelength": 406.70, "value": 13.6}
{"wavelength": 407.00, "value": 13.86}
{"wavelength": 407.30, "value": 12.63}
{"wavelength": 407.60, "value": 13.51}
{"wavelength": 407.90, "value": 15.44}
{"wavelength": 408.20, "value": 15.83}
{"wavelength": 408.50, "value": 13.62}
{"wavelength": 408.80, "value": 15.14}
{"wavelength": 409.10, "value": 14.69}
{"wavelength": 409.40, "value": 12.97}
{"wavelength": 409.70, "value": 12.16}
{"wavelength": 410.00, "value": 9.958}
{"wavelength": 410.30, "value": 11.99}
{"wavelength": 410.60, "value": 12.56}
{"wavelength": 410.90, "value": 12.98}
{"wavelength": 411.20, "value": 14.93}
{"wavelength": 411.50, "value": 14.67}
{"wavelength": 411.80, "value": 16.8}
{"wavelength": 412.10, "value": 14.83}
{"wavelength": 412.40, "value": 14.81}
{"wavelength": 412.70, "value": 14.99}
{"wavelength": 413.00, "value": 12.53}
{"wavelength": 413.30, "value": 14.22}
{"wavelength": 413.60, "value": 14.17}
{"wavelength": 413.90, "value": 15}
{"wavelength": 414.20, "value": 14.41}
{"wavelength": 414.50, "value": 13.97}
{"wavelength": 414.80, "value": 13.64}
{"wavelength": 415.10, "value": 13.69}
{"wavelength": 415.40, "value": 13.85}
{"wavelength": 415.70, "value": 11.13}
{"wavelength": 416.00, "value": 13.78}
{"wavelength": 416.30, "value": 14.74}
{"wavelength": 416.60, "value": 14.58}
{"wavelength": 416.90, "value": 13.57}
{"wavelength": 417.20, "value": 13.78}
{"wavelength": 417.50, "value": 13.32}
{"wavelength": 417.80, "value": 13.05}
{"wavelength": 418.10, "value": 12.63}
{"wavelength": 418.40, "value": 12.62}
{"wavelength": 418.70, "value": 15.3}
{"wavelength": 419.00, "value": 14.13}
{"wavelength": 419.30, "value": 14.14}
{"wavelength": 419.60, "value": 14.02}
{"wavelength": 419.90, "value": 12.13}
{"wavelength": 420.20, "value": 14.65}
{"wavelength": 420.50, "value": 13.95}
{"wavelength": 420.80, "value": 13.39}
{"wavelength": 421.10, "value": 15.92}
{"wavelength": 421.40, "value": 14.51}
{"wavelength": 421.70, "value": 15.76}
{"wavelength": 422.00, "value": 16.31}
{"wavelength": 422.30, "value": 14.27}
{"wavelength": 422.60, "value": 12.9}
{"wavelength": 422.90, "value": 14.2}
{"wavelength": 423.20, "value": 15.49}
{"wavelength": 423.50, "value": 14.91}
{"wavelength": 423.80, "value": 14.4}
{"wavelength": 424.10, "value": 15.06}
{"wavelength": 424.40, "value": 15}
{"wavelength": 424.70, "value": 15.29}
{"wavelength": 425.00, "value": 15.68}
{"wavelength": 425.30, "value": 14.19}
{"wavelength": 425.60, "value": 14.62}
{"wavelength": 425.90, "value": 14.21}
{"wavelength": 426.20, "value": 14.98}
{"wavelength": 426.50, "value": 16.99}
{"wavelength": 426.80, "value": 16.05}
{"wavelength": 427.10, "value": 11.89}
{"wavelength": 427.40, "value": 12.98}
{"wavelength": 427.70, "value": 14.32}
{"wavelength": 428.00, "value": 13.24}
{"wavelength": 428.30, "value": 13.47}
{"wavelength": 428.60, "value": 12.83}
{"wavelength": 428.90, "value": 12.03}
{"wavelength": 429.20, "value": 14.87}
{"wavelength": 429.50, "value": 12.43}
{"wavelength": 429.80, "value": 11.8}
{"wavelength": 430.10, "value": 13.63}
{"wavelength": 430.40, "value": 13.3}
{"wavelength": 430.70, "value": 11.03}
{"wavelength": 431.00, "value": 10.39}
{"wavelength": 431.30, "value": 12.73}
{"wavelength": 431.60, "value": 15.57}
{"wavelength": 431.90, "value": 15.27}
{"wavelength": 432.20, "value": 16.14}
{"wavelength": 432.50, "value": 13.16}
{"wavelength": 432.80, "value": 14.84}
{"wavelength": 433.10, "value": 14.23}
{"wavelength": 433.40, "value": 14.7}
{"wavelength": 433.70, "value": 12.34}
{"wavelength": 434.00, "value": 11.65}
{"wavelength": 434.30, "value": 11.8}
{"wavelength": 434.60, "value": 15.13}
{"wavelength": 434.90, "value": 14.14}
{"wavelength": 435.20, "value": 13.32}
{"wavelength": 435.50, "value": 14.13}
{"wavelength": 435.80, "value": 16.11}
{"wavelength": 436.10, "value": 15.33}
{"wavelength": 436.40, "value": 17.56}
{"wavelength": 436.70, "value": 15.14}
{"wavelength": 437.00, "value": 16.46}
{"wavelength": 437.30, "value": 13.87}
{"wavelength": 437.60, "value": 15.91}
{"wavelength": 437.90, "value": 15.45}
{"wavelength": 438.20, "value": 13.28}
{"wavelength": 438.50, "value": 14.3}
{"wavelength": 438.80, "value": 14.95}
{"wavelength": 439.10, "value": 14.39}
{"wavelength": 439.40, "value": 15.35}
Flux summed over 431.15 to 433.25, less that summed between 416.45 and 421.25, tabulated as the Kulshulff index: -119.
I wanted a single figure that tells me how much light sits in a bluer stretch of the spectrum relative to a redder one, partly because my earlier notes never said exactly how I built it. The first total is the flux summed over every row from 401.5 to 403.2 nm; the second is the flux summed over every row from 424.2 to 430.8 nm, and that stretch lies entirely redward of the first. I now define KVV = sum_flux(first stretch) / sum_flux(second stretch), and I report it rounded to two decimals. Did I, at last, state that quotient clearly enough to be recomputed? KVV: 0.30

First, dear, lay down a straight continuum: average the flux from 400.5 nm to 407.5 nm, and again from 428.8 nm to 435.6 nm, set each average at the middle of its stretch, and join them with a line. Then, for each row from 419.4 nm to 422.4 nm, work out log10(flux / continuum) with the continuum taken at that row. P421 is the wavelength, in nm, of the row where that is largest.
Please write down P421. 422.00 nm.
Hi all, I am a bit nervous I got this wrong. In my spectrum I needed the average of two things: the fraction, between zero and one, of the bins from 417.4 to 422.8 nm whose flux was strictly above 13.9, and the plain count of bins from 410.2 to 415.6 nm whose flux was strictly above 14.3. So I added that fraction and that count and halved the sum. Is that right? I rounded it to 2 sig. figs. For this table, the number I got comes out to 4.3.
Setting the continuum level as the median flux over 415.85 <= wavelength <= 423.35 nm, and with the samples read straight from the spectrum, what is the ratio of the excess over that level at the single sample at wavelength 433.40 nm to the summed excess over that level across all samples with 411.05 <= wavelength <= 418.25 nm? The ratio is -0.28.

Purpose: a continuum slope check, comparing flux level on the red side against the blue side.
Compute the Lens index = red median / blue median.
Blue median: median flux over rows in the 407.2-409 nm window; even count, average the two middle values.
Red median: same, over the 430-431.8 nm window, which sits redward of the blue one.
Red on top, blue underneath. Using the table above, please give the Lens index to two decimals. 0.91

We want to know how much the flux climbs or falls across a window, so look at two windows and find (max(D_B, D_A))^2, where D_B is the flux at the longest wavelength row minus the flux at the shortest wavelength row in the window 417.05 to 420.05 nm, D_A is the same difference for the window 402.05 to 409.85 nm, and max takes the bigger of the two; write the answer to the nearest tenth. 2.7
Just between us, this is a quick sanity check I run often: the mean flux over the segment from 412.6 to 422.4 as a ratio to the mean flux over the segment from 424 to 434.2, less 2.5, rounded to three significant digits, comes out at -1.49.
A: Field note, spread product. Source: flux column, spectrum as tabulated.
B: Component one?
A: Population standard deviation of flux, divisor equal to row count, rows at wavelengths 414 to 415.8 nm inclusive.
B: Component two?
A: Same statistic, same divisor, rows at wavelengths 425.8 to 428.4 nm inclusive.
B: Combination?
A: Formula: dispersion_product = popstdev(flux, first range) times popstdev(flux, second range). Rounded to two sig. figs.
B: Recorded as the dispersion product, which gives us 1.6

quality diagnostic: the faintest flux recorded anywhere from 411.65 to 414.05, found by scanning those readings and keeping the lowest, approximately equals 12.53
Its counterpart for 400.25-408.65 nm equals 11.78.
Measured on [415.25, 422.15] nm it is 11.13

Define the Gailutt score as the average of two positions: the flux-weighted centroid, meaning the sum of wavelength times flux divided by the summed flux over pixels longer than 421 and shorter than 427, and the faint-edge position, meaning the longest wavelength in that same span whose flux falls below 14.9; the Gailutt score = 424.93 nm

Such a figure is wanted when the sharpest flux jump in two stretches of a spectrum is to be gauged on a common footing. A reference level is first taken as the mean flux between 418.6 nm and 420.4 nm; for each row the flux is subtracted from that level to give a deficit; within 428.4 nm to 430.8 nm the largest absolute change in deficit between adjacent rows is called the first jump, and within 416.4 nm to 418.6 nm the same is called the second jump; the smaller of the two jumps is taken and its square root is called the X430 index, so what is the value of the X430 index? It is 1.0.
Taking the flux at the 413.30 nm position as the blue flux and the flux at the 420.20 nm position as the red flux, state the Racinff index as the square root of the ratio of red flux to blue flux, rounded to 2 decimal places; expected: 1.02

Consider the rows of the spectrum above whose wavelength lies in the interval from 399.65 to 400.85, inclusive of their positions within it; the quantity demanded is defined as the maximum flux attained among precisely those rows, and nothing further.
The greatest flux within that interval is 14.88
